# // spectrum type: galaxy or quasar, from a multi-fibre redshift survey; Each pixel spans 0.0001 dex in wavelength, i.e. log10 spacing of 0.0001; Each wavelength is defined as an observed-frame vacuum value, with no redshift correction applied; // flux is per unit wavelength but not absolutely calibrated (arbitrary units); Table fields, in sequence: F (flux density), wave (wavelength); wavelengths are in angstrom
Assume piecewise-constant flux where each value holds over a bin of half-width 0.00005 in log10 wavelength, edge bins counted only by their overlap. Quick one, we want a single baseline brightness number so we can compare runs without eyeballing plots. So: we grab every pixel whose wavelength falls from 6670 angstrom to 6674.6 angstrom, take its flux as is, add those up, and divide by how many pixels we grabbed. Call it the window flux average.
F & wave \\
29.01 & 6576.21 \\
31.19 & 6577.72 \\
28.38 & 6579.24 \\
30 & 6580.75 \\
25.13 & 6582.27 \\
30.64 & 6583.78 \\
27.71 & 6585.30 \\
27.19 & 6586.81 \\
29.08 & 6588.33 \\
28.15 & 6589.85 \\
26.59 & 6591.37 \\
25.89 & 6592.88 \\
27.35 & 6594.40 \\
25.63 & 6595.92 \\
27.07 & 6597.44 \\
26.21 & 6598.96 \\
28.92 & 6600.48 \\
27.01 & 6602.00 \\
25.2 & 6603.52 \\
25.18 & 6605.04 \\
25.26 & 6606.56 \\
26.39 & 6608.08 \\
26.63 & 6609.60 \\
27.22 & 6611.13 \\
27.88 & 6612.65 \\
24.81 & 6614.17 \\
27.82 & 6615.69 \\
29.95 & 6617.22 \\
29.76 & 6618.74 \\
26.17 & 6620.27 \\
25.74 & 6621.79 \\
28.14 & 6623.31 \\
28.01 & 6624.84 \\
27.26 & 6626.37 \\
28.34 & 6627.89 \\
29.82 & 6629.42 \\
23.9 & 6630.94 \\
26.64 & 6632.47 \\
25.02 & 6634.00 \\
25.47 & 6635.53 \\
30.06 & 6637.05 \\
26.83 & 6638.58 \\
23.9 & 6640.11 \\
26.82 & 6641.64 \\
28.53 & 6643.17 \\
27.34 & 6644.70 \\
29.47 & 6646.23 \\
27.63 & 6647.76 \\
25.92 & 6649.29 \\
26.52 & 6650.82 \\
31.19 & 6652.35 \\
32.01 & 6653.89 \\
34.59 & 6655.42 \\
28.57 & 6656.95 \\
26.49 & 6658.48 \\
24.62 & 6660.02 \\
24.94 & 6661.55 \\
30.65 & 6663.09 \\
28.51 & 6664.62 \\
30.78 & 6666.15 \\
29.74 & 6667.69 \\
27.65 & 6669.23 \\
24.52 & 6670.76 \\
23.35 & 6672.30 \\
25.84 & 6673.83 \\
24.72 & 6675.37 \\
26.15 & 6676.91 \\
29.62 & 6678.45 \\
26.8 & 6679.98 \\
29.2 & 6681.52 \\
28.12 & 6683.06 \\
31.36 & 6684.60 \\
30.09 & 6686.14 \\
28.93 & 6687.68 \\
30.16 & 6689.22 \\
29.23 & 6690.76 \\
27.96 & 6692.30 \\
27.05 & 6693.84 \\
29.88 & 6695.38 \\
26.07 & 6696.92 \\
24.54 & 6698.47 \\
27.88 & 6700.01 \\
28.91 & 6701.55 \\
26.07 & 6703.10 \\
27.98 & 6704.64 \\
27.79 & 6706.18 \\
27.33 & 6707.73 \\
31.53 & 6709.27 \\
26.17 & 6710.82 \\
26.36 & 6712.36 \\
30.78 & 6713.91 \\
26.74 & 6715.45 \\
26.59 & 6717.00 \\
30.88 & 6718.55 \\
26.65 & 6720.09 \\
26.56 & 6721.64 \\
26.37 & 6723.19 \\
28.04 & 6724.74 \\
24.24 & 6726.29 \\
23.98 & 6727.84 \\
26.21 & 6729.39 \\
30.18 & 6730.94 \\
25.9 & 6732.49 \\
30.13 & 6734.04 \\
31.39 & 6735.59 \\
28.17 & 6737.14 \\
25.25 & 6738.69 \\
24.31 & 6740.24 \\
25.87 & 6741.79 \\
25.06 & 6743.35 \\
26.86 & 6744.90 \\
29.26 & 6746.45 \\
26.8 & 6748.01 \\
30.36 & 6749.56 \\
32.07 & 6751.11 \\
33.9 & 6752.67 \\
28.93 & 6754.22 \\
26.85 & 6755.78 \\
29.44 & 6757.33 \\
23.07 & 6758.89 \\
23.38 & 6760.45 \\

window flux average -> 24.6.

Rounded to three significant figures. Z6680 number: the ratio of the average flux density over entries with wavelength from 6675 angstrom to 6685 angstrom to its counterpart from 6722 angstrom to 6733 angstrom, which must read 1.06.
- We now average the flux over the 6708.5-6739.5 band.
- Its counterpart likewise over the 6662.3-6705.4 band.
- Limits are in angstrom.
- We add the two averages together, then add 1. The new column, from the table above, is 56.5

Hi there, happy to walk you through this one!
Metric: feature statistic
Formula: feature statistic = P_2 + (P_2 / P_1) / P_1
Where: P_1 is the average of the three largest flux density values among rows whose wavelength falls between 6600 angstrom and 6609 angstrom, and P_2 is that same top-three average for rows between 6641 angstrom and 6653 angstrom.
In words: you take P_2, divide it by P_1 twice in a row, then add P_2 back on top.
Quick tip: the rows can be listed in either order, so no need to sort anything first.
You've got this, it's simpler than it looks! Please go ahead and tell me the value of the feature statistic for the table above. 29.8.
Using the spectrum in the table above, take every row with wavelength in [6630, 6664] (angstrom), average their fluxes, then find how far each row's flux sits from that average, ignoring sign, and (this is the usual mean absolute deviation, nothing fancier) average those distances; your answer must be 2.2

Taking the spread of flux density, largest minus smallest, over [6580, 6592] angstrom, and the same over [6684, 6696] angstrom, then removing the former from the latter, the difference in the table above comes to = -1.2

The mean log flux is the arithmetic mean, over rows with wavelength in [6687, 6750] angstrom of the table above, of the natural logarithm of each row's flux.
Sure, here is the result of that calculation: 3.31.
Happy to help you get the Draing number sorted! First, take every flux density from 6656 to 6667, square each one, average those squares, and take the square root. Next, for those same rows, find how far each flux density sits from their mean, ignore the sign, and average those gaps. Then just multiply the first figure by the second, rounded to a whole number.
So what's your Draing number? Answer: 58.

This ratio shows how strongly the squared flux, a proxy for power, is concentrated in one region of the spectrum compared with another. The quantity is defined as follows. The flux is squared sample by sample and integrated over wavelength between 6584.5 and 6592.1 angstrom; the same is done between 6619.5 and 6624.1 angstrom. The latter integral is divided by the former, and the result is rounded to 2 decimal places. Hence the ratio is 0.56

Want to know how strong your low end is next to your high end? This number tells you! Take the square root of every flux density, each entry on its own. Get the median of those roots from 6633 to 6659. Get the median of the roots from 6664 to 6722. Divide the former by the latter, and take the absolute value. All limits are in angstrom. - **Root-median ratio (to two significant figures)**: 0.99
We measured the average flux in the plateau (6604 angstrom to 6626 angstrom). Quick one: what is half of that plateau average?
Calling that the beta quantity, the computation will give 13.5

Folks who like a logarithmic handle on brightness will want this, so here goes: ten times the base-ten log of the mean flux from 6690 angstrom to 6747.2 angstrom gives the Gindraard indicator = 14.4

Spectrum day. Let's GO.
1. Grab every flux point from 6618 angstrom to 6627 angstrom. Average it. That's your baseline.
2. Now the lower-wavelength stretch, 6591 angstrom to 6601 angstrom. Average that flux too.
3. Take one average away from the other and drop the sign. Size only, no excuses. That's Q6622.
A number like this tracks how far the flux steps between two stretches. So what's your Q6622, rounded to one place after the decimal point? 0.7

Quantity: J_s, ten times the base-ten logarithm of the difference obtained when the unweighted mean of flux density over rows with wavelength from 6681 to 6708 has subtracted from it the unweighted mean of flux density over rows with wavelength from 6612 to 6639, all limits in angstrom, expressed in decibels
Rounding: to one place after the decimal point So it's -0.3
